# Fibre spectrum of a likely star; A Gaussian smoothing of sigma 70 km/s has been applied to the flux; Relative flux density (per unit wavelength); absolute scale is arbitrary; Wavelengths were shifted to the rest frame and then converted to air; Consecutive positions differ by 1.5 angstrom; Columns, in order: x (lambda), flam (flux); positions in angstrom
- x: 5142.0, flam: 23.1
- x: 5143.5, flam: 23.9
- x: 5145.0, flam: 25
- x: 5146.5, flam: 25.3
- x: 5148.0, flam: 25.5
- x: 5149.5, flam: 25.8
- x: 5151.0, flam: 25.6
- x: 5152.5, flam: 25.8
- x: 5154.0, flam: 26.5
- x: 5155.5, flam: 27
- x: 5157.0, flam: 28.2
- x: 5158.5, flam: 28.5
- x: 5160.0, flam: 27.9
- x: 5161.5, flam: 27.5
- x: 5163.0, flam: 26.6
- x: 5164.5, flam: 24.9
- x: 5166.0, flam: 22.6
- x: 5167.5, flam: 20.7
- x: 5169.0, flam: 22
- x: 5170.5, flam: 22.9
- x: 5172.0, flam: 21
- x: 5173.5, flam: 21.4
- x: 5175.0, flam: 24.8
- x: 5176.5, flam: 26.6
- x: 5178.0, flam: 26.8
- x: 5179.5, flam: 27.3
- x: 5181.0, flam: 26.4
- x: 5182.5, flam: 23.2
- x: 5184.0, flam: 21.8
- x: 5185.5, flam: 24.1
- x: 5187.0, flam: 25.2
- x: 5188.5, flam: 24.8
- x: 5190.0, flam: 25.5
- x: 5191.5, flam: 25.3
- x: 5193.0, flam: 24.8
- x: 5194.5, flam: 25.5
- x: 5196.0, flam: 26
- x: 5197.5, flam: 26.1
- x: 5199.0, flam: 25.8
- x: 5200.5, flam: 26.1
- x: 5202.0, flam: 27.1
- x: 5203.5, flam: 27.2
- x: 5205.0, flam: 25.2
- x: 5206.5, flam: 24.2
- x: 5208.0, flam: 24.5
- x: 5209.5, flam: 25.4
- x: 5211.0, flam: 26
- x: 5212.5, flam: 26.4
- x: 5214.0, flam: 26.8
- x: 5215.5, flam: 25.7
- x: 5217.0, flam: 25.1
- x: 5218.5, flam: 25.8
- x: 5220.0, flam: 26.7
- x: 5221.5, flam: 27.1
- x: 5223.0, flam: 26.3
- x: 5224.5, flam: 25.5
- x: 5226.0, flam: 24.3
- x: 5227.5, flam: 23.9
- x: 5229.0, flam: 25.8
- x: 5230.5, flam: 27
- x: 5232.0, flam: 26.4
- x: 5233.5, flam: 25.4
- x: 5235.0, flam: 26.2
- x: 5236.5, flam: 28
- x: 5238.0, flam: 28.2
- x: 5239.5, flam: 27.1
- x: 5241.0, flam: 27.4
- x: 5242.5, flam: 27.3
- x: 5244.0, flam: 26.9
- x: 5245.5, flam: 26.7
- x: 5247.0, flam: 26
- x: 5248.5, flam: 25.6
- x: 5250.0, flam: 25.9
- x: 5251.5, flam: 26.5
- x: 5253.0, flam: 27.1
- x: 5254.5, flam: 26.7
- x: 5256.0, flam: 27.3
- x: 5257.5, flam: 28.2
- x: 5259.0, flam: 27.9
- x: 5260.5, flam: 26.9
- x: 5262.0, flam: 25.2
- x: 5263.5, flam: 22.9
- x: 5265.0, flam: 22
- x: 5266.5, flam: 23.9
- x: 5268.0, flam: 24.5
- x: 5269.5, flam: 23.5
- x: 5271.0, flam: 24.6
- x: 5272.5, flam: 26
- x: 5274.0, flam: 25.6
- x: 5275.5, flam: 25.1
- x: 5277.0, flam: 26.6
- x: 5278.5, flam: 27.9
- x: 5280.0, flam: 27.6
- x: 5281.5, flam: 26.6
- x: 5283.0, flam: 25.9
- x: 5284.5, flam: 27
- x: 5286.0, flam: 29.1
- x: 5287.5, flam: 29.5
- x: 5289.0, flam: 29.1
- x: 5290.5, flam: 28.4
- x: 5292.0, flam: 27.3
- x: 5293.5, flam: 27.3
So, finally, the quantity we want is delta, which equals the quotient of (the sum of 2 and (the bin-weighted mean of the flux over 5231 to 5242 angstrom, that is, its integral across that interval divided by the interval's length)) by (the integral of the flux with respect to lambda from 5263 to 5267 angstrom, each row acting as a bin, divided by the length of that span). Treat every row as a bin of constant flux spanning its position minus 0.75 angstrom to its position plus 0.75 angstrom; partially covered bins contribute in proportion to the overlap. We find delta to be 1.27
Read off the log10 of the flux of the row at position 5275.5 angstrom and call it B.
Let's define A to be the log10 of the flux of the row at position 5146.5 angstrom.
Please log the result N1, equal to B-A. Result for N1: 0.00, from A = 1.40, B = 1.40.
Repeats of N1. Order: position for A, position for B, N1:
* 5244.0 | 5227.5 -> -0.05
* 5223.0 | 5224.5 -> -0.01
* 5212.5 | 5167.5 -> -0.11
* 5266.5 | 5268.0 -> 0.01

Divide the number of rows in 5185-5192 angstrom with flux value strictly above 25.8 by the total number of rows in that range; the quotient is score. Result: 0.00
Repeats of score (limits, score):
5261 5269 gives 0.00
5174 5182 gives 0.80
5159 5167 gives 0.60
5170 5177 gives 0.20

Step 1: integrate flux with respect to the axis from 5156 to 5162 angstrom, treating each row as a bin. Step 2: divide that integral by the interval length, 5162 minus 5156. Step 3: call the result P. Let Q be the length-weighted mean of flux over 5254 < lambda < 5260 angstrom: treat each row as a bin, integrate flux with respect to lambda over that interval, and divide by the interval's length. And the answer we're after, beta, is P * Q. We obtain 771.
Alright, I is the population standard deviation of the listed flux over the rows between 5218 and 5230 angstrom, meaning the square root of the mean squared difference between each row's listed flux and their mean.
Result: 1.04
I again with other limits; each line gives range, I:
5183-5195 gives 1.15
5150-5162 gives 1.02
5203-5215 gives 1.00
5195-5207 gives 0.91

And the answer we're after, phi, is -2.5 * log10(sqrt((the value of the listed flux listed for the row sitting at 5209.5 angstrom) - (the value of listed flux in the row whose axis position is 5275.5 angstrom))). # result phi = 0.7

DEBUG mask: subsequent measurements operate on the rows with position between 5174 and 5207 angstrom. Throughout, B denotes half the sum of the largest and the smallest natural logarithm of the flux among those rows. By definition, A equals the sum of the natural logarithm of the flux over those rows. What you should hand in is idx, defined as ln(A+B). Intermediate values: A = 71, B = 3.19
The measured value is 4.31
